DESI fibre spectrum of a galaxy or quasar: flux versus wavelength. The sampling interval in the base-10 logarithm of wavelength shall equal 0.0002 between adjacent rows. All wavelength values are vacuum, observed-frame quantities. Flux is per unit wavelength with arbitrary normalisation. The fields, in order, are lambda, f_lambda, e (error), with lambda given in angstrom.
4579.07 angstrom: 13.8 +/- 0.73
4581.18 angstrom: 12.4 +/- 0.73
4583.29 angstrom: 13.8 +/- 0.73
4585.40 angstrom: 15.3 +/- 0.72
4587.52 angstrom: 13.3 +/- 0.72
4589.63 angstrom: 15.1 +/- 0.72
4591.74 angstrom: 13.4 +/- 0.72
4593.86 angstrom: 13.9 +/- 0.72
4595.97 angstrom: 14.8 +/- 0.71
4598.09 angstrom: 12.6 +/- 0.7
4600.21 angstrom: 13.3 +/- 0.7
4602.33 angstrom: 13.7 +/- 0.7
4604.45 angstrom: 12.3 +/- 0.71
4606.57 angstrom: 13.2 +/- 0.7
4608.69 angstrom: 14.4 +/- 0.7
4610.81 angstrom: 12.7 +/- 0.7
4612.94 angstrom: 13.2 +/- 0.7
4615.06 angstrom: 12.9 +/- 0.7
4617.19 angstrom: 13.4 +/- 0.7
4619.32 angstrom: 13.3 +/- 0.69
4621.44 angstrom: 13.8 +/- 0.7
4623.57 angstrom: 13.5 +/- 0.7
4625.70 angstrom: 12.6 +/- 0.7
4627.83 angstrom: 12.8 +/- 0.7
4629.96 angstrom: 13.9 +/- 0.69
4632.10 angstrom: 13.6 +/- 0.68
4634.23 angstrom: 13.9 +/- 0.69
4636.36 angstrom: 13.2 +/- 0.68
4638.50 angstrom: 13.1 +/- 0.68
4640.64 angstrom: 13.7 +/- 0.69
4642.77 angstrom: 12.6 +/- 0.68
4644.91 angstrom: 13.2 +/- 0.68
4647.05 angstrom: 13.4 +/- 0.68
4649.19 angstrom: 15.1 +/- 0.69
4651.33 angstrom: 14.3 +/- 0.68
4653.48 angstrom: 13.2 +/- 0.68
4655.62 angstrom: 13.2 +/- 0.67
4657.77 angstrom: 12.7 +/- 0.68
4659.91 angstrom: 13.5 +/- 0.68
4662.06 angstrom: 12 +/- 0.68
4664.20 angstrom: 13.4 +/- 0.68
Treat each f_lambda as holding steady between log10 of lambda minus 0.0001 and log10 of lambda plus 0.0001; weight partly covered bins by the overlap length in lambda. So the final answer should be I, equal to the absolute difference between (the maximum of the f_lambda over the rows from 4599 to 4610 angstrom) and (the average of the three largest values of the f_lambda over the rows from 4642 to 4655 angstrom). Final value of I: 0.13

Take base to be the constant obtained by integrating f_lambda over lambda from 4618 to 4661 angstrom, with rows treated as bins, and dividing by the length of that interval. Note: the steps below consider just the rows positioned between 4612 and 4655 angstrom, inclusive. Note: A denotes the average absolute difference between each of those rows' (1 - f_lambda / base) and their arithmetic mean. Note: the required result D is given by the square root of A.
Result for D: 0.179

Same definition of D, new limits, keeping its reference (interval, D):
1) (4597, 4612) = 0.202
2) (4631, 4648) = 0.153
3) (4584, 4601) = 0.248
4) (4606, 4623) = 0.168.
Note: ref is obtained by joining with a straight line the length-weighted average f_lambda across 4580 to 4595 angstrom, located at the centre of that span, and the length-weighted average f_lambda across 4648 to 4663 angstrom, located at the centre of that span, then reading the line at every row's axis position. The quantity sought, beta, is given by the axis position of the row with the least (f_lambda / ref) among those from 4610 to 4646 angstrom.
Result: 4625.70 angstrom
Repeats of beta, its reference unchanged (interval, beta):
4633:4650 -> 4642.77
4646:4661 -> 4657.77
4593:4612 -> 4604.45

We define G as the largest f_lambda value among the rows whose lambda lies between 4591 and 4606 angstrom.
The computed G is 14.8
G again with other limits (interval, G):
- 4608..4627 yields 14.4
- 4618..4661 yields 15.1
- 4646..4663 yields 15.1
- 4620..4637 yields 13.9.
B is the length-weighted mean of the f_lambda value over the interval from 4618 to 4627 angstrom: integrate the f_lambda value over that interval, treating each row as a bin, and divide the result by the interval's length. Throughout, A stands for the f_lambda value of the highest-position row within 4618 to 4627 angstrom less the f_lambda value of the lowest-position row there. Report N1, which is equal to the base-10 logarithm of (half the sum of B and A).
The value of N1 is 0.80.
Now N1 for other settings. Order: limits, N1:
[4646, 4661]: 0.84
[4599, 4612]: 0.80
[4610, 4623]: 0.86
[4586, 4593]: 0.85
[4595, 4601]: 0.78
